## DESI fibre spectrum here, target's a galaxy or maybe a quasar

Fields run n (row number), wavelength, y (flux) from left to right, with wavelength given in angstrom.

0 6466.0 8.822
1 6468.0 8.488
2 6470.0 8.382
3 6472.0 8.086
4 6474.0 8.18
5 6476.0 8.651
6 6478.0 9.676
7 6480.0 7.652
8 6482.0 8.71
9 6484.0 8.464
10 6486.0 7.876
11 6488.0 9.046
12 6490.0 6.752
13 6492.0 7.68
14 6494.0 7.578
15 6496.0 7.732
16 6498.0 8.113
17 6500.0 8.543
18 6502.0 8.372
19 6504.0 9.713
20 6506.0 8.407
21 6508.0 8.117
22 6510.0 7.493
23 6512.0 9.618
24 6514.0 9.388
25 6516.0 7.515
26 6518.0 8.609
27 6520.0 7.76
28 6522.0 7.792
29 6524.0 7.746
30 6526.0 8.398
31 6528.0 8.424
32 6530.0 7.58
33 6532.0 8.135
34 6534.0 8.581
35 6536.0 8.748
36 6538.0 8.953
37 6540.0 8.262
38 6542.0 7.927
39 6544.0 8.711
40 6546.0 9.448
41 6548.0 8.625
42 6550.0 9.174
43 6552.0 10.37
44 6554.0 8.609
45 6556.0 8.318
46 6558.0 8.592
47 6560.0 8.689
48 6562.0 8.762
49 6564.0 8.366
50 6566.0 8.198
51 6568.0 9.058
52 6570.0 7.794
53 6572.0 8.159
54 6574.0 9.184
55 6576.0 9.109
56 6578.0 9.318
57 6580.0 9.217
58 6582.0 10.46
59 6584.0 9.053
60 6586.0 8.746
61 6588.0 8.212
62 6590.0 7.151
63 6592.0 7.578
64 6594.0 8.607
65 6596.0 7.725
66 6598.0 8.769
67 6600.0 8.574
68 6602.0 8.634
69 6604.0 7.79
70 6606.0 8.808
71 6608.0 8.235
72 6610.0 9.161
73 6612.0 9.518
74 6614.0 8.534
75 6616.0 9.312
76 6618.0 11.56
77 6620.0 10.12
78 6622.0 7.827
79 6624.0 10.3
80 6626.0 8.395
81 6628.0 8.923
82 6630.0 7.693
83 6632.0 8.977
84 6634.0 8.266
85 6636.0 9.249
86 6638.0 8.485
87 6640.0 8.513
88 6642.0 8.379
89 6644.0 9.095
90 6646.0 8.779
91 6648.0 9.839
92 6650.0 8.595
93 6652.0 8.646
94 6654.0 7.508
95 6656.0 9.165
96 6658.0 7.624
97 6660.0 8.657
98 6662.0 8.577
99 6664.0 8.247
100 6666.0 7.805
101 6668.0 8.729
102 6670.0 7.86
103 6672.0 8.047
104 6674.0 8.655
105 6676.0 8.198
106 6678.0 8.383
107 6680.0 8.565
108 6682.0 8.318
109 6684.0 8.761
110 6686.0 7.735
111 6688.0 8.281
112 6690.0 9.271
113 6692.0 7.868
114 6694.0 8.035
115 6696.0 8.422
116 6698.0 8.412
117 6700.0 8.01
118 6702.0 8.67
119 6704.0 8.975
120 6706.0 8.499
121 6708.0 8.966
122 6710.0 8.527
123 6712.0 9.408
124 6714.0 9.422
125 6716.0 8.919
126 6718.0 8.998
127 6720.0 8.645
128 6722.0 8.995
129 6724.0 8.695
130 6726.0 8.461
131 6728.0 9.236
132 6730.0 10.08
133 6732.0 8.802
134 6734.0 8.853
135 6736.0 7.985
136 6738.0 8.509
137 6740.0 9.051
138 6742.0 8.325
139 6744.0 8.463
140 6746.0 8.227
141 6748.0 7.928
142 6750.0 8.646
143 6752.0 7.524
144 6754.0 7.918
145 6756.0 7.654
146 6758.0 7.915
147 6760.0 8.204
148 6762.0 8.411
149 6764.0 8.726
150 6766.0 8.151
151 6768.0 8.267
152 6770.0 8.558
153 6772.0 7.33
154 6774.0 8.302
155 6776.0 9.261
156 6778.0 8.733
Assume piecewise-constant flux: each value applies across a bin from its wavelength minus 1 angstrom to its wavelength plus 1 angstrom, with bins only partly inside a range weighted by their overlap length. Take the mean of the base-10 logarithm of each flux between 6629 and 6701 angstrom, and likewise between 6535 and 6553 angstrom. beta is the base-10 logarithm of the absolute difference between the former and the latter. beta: -1.63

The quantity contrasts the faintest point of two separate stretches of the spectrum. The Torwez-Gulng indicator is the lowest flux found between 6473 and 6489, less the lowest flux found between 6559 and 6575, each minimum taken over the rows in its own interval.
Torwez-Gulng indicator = -0.14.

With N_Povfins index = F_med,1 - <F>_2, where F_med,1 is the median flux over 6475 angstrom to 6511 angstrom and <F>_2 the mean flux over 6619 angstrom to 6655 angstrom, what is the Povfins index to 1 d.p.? -0.5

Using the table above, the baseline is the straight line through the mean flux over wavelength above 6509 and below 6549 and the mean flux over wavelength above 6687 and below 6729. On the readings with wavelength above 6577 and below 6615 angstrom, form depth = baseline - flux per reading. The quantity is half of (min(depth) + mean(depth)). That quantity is -1.1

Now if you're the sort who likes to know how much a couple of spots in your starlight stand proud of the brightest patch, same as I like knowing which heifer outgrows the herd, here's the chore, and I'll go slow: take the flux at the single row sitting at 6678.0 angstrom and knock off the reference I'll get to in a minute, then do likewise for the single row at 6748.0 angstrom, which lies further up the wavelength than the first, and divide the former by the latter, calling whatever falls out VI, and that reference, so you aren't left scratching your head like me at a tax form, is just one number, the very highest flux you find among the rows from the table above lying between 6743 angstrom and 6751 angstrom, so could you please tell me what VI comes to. 0.37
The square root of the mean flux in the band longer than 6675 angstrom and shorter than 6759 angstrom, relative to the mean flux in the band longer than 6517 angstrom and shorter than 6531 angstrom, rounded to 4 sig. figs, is 0.3632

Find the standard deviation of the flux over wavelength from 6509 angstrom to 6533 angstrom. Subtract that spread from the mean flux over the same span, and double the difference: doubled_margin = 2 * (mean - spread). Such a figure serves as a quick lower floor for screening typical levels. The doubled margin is 15.0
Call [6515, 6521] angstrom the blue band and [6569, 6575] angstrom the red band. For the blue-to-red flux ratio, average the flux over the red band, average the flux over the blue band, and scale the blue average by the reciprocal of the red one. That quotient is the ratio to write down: 0.95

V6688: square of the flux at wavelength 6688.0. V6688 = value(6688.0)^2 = 69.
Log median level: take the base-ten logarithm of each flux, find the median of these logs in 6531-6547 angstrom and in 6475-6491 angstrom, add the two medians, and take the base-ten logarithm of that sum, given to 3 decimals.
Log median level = 0.272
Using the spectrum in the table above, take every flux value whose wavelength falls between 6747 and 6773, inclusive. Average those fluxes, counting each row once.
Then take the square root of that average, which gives 2.85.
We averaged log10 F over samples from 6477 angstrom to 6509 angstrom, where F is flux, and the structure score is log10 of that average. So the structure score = -0.038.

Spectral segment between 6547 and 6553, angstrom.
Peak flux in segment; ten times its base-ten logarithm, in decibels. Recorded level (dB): 10.2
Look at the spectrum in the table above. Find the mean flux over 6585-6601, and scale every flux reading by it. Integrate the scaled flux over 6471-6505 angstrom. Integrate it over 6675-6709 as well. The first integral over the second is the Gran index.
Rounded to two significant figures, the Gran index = 0.98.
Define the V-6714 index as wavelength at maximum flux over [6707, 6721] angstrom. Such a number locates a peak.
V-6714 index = 6714.0 angstrom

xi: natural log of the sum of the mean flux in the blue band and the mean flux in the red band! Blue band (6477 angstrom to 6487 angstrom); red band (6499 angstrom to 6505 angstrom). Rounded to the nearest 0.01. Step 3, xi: 2.85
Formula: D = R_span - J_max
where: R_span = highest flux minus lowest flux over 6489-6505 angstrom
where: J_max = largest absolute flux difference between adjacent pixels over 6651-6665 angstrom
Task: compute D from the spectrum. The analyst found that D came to 1.3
